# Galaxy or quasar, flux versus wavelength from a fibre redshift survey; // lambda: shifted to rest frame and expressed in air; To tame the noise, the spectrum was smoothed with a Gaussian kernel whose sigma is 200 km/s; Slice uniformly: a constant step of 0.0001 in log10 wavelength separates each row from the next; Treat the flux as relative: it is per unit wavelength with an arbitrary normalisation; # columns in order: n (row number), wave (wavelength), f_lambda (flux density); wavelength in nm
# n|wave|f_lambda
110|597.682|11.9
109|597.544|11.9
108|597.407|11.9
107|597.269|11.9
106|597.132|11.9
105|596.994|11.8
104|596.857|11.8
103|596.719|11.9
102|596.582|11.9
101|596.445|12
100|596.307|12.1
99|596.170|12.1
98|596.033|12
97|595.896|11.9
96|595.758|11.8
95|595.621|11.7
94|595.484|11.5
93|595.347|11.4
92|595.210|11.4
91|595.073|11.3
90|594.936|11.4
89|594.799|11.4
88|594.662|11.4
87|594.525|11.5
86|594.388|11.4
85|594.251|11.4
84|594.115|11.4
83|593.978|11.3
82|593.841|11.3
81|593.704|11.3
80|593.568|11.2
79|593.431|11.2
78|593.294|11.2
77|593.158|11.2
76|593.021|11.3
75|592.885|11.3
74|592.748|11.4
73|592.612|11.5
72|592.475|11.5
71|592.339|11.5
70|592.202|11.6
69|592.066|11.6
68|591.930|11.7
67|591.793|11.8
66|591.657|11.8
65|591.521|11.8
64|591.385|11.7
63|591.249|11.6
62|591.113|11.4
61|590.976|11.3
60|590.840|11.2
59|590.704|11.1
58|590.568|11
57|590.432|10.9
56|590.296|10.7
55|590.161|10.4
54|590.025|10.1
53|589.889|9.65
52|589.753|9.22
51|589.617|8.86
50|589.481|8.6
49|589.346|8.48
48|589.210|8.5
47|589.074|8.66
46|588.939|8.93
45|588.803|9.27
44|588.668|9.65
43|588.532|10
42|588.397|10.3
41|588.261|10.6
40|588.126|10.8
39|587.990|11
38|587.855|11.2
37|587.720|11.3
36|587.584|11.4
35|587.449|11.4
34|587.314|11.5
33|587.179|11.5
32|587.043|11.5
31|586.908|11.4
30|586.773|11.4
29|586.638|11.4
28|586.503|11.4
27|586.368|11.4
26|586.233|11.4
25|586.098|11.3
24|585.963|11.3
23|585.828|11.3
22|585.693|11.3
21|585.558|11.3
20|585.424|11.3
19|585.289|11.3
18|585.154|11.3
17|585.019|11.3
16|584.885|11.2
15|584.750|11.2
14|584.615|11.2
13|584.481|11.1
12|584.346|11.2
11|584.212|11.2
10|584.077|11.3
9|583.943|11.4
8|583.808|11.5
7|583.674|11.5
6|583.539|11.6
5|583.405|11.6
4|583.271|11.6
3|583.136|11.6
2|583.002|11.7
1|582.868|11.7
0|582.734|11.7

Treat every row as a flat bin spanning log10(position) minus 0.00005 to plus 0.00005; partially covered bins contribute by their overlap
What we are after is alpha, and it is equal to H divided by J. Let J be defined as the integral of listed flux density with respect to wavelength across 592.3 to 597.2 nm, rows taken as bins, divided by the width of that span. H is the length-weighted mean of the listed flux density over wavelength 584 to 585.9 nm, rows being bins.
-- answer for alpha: 0.97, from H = 11.3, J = 11.5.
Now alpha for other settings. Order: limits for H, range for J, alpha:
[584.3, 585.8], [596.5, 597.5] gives 0.95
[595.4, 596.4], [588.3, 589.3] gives 1.27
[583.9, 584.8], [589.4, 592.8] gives 1.03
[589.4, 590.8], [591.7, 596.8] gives 0.87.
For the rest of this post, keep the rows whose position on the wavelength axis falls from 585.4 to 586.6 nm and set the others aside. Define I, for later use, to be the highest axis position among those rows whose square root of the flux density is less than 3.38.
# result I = 586.503 nm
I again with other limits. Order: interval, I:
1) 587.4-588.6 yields 588.532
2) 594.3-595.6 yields 595.347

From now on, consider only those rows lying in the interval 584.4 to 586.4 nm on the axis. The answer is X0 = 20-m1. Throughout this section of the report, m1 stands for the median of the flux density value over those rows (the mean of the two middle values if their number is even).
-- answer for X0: 8.7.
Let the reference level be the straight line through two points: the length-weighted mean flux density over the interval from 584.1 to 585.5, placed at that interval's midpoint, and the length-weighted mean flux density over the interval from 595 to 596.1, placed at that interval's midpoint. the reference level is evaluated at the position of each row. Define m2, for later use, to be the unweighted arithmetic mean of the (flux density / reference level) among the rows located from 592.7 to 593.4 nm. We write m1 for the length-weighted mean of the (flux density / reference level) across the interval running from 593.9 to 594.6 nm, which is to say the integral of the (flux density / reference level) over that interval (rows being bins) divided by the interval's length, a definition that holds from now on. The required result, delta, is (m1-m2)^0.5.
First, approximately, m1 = 0.98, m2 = 0.98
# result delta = 0.08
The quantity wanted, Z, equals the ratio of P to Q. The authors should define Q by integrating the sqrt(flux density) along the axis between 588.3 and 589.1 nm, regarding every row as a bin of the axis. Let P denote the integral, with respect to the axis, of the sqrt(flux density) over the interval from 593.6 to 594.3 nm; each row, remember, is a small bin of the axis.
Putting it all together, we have 1.0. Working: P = 2.36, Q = 2.5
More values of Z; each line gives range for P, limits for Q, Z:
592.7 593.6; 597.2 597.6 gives 2.2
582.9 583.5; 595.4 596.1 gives 0.9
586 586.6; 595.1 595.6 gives 1.2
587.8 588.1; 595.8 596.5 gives 0.4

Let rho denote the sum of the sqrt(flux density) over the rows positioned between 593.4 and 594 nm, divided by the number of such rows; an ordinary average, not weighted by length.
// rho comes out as 3.36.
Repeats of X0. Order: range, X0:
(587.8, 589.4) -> 10.2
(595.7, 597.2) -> 8.1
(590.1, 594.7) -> 8.6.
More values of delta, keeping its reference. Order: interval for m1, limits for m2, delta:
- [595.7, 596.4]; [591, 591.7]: 0.11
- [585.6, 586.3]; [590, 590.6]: 0.27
